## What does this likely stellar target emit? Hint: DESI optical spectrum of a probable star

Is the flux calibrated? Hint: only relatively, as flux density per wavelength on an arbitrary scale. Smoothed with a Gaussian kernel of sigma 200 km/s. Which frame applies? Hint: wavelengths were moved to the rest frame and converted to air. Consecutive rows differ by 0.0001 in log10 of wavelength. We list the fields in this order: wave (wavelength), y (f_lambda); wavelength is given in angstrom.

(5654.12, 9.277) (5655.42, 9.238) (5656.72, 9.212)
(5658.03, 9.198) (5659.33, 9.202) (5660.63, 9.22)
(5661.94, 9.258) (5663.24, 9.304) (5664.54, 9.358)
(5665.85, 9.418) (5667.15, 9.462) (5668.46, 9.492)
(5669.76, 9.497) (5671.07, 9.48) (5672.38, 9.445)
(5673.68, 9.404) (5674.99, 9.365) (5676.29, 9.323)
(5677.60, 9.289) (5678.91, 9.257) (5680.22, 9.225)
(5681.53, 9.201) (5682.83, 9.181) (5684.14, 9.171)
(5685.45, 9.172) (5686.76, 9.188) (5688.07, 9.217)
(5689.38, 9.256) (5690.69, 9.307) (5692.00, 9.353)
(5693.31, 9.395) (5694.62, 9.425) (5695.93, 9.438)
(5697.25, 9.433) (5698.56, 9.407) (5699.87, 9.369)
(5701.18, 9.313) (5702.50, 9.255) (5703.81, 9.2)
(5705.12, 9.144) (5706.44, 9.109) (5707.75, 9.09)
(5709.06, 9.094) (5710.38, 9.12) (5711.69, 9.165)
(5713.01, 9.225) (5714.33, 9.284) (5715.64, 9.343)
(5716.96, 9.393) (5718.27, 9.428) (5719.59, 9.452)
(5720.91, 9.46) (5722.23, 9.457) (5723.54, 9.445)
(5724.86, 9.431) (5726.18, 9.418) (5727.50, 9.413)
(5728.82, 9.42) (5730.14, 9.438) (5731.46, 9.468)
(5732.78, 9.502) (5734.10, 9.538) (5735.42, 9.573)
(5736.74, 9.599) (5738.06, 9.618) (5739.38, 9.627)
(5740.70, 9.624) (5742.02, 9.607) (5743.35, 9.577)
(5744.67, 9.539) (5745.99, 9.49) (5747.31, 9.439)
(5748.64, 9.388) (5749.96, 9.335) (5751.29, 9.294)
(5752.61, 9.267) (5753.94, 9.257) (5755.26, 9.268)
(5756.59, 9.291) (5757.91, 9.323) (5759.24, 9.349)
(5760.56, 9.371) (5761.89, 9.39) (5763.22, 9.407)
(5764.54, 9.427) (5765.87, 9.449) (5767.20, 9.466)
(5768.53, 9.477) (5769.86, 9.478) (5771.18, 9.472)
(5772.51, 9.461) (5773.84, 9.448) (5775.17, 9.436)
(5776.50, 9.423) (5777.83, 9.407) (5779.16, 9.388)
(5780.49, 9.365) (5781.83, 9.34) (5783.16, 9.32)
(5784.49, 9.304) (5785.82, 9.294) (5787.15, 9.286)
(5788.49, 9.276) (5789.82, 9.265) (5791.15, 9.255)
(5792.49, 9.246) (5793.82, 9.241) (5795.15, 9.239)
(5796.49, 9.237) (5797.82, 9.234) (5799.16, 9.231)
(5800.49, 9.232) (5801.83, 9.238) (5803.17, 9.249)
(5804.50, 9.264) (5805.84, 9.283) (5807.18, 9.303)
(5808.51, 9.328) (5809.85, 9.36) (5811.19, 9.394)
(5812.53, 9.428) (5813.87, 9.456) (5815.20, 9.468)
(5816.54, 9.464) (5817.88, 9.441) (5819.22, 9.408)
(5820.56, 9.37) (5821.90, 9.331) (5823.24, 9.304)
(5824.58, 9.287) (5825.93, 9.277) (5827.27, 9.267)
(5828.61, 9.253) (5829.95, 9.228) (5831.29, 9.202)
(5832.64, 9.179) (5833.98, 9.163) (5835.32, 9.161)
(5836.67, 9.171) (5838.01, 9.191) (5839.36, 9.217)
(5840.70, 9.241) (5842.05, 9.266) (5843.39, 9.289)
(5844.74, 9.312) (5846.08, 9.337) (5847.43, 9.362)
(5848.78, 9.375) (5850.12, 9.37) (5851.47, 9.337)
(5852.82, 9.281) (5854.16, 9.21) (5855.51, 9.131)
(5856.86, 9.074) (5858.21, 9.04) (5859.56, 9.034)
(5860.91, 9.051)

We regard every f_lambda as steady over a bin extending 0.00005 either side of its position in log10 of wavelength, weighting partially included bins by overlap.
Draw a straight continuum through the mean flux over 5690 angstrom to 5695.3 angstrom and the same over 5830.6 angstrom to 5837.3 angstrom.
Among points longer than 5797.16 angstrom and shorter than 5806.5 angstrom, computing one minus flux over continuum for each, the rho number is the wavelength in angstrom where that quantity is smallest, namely 5805.84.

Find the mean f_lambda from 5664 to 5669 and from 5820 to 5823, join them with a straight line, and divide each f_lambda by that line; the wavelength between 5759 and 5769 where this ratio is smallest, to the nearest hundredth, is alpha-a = 5759.24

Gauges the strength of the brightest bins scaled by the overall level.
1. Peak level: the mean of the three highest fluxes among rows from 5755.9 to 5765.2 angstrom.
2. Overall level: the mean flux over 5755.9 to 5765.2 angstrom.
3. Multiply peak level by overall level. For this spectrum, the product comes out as 88.1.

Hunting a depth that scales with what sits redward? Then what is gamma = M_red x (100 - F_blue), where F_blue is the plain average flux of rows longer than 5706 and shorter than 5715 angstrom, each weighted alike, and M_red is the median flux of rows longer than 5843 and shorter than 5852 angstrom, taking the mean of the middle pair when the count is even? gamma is 848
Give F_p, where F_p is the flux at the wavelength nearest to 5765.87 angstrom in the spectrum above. 9.449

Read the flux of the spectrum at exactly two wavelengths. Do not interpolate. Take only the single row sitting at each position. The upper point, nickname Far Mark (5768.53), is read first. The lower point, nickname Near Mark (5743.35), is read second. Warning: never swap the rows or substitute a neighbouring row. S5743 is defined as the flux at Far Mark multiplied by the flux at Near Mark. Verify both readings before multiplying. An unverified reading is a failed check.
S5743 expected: 90.8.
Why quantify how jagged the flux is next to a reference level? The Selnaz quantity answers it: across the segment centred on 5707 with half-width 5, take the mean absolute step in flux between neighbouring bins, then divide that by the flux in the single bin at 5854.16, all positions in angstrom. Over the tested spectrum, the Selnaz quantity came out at 0.0037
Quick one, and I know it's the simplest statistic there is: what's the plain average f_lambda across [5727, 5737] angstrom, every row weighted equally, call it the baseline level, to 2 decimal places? 9.49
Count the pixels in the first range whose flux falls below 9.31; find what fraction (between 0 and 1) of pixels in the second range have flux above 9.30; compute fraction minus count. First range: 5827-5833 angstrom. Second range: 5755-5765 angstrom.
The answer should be -4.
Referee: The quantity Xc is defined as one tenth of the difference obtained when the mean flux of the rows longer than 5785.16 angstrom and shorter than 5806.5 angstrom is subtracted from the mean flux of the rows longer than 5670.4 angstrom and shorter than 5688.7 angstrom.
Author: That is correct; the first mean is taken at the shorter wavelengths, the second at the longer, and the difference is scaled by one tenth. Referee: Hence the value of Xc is 0.0025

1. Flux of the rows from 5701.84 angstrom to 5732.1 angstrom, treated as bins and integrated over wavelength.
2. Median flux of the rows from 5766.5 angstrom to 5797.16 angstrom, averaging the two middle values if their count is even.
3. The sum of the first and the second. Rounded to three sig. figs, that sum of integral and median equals 291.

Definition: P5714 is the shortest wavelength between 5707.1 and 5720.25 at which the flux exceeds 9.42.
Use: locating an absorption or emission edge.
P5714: 5718.27 angstrom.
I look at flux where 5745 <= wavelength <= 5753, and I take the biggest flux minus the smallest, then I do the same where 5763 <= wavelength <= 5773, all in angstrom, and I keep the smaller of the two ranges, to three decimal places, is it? 0.071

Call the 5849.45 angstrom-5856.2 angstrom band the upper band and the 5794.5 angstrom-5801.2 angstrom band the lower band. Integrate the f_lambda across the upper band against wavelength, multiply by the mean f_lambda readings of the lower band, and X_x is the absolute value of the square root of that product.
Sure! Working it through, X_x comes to 24.0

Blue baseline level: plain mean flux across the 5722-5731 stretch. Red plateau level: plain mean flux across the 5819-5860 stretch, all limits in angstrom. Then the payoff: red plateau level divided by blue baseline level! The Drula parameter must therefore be 0.98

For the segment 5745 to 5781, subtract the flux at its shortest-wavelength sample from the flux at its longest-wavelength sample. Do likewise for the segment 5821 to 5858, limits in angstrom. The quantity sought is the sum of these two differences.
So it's -0.38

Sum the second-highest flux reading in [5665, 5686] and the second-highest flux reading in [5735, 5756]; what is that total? 19.1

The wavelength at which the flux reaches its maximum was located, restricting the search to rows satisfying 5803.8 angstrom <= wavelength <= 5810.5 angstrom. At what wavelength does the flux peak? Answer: 5809.85 angstrom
